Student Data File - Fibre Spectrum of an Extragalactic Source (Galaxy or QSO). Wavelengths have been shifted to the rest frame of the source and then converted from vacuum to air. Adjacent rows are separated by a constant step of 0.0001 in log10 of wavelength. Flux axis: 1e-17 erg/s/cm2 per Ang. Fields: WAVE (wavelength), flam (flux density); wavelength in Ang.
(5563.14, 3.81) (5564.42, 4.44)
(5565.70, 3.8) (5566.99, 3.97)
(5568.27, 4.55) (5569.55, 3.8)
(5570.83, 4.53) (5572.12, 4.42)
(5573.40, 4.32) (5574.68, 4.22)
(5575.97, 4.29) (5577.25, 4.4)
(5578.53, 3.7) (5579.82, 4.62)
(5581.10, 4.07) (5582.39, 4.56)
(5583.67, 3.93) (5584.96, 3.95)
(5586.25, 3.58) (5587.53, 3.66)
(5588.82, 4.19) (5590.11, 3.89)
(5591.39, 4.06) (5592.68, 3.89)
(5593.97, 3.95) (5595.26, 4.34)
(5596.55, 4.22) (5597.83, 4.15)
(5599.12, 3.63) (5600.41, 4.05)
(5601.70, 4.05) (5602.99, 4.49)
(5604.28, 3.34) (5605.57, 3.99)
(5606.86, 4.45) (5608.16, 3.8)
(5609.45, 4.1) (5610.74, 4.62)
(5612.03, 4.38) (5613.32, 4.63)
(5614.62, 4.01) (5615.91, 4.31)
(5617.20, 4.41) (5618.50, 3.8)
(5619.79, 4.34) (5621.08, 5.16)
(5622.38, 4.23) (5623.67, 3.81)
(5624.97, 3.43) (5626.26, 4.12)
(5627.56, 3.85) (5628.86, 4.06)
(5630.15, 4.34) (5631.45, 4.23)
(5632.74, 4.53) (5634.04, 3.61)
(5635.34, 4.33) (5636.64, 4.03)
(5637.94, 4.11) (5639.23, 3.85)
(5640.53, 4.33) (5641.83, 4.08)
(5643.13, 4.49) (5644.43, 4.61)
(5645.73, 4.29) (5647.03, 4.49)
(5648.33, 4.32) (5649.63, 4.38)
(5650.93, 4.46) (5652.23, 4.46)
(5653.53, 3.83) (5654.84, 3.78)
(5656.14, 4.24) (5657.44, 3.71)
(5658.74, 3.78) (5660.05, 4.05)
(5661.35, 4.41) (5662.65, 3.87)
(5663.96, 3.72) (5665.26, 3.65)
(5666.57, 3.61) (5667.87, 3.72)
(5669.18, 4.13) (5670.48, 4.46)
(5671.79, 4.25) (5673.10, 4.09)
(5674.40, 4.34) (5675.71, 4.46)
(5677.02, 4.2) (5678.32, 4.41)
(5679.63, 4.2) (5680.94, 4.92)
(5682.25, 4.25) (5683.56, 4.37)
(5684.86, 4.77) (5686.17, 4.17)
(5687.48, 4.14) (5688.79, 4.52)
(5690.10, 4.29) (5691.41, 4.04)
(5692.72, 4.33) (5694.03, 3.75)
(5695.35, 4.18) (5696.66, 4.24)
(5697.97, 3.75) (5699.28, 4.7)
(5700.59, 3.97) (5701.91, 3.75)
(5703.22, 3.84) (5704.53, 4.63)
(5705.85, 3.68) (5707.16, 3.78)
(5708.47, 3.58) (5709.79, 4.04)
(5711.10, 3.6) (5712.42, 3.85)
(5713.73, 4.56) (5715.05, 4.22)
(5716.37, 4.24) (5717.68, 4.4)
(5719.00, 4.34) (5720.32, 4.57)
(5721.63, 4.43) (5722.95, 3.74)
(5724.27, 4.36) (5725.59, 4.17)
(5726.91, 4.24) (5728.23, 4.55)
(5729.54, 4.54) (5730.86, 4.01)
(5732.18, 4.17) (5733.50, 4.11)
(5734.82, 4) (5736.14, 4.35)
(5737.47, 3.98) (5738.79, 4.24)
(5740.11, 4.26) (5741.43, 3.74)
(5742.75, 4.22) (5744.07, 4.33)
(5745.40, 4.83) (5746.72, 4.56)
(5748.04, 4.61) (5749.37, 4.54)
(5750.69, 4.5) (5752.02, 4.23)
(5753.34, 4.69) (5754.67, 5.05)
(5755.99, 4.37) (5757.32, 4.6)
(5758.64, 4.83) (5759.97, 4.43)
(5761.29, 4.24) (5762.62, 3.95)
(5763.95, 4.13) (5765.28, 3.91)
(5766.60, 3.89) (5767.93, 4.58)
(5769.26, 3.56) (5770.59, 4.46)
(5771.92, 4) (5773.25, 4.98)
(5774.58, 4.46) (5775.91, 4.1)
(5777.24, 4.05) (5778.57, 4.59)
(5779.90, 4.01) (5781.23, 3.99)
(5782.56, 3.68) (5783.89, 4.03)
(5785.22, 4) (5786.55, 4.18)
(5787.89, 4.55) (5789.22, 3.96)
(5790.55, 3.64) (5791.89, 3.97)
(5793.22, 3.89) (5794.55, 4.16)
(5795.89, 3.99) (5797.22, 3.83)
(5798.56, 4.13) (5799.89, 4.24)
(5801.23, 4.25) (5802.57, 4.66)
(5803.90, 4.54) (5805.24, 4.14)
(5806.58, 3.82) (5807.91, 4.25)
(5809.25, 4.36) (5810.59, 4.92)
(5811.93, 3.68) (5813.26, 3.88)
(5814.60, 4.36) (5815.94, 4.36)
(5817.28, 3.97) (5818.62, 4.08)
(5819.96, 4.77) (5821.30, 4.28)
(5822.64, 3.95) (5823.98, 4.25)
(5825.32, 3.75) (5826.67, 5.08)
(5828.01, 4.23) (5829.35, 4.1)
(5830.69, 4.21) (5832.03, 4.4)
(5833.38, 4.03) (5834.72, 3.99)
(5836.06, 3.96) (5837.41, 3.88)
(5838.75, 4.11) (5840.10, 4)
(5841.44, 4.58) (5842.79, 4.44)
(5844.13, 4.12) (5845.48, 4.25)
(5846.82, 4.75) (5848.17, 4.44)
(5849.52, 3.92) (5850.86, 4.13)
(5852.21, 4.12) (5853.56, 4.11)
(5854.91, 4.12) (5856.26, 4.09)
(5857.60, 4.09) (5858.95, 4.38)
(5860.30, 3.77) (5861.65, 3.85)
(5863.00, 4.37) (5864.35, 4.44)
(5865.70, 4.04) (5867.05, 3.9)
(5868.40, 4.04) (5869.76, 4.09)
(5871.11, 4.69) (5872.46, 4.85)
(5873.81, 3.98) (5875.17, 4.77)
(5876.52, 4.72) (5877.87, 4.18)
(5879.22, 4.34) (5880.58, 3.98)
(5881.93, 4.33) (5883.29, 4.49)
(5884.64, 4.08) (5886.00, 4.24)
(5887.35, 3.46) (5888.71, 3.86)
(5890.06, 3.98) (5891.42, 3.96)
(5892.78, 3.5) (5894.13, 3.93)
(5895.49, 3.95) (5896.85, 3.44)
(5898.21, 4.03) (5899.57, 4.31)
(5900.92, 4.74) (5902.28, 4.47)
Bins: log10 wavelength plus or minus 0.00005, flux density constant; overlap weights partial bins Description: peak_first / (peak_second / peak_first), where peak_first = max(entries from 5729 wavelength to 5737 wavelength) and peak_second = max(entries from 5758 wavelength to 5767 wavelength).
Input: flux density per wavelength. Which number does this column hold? 4.3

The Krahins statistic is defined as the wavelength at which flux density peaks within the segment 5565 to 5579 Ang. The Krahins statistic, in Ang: 5568.27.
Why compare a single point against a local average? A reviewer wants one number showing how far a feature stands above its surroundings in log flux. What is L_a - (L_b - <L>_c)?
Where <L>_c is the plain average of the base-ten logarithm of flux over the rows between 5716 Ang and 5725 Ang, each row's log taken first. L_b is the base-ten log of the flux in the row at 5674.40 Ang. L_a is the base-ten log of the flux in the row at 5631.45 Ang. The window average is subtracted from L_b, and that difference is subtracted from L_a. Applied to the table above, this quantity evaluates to 0.621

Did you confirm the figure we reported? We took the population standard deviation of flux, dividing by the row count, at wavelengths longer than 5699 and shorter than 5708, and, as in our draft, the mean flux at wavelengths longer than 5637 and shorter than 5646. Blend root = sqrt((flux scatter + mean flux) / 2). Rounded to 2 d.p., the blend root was 1.52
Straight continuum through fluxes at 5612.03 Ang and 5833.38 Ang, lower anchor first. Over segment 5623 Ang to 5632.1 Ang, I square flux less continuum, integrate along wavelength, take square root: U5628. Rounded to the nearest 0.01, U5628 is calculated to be 1.43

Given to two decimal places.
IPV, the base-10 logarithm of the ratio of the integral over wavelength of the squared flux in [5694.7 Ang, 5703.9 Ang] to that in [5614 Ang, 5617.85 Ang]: 0.34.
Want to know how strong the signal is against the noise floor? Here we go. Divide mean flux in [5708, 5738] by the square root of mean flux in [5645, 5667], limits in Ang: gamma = 2.07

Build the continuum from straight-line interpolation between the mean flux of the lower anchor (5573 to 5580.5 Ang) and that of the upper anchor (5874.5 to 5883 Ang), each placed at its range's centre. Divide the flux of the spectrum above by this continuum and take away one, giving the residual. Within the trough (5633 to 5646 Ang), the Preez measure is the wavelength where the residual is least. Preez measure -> 5634.04 Ang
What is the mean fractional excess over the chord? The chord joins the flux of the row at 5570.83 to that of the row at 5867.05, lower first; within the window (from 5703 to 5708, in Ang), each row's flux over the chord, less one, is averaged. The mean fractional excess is -0.062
